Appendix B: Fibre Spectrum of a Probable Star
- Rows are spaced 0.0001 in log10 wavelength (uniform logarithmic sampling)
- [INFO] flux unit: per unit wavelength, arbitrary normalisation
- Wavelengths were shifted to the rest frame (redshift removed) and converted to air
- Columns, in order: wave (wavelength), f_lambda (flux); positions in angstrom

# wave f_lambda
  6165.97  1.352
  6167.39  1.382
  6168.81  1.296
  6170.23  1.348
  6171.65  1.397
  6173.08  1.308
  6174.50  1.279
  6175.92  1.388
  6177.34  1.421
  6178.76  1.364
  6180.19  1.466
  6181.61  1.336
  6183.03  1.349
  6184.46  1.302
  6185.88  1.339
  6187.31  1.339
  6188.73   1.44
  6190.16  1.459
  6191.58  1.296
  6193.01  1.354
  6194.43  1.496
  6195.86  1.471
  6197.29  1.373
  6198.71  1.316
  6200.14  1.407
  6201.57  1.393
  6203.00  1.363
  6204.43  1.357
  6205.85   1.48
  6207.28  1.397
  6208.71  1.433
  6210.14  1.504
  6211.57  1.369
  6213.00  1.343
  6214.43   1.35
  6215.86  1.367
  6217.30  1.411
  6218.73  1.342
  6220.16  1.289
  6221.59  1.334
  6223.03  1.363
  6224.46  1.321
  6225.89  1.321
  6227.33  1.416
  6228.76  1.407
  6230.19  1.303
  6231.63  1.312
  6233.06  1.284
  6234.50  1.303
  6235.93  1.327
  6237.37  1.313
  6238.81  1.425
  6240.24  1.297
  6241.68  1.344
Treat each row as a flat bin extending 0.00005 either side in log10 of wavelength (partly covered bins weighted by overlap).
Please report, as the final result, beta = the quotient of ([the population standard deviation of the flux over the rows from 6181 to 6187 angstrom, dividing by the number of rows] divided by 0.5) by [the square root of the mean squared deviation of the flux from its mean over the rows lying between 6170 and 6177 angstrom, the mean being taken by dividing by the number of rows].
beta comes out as 0.8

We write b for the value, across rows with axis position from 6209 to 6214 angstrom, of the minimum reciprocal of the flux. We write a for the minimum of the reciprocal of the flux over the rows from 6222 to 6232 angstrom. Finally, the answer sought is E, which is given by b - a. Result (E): -0.04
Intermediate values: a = 0.71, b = 0.665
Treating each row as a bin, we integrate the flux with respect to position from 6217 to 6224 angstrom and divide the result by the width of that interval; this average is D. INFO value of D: 1.34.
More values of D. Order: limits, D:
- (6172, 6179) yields 1.35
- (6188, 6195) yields 1.41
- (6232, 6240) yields 1.33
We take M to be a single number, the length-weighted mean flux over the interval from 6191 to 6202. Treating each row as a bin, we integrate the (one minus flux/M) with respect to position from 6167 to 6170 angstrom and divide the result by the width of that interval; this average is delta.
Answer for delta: 0.038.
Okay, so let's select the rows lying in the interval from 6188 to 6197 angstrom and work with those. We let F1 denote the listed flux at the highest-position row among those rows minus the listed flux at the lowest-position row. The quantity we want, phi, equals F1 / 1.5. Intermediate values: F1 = 0.03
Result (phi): 0.02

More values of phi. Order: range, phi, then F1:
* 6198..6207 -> 0.11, 0.16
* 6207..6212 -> -0.02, -0.03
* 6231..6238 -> 0.00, 0.00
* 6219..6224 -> 0.05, 0.07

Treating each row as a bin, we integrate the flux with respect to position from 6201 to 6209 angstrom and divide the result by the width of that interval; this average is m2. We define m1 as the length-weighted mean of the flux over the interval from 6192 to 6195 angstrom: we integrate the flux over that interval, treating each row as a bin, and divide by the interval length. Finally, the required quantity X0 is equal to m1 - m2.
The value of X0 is 0.007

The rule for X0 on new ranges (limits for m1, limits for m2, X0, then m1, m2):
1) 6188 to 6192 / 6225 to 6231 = 0.048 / 1.407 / 1.36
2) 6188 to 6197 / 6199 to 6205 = 0.043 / 1.417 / 1.37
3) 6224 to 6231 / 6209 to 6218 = -0.037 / 1.354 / 1.39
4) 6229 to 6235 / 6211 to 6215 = -0.045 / 1.309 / 1.35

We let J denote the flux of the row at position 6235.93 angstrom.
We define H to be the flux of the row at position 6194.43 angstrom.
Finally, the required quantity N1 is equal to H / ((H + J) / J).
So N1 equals 0.703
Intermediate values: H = 1.496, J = 1.327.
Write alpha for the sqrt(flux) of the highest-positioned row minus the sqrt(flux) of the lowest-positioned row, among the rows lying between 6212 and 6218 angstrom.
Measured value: 0.03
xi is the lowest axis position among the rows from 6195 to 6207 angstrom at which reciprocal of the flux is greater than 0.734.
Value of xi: 6198.71 angstrom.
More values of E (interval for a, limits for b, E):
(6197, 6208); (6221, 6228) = 0.03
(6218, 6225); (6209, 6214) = -0.07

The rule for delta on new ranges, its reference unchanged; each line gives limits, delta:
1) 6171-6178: 0.022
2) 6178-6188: 0.023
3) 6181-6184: 0.036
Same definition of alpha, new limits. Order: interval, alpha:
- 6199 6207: 0.03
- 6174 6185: 0.01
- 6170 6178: 0.03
